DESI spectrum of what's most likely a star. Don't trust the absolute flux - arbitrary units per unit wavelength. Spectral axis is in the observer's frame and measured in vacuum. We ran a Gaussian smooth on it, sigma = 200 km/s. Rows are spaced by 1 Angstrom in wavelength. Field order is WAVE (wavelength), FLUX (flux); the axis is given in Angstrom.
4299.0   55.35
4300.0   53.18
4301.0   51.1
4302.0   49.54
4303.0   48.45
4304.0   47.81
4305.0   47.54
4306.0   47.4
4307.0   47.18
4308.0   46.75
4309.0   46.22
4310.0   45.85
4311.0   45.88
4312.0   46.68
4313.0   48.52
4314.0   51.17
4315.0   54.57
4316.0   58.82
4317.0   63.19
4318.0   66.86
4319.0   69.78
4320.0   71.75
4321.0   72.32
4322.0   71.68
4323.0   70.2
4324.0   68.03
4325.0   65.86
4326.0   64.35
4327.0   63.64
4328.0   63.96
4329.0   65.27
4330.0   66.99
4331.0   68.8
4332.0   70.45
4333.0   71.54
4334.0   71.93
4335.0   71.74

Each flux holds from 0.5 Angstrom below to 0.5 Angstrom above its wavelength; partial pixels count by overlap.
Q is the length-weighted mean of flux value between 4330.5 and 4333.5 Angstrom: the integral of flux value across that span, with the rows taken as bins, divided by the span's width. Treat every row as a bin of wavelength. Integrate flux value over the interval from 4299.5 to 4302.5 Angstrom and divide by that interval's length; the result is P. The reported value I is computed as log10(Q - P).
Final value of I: 1.28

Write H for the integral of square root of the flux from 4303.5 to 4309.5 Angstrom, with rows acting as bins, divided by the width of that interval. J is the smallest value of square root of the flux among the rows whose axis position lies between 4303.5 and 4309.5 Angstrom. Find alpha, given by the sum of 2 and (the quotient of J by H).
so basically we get 2.99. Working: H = 6.9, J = 6.8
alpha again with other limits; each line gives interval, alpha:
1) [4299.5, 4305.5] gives 2.98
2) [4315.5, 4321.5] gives 2.94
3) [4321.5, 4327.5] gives 2.97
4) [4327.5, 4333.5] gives 2.97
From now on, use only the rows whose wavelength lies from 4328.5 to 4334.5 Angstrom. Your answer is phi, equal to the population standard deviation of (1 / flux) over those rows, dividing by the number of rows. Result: 0.0005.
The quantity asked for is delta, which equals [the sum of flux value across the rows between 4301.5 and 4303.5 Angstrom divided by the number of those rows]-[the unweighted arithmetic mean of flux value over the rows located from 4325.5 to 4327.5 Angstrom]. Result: -15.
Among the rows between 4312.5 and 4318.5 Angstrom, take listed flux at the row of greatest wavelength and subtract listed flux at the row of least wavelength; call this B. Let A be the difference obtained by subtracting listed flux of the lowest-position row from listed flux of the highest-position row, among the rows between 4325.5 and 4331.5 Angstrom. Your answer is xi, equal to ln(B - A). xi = 2.6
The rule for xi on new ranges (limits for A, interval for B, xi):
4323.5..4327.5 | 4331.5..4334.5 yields 1.8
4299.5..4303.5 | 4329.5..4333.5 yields 2.2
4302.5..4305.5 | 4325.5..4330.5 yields 1.3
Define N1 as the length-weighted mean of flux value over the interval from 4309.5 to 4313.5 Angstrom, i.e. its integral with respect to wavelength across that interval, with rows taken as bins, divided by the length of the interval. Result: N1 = 47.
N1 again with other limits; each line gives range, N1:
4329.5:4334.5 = 70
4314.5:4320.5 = 64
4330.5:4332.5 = 70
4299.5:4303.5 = 51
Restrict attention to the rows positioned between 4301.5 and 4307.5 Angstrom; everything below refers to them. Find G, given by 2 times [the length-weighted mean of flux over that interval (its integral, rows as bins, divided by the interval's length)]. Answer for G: 96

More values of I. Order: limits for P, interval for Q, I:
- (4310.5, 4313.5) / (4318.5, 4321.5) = 1.38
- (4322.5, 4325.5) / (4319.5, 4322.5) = 0.59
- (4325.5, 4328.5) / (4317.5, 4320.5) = 0.74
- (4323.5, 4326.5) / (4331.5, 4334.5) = 0.72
